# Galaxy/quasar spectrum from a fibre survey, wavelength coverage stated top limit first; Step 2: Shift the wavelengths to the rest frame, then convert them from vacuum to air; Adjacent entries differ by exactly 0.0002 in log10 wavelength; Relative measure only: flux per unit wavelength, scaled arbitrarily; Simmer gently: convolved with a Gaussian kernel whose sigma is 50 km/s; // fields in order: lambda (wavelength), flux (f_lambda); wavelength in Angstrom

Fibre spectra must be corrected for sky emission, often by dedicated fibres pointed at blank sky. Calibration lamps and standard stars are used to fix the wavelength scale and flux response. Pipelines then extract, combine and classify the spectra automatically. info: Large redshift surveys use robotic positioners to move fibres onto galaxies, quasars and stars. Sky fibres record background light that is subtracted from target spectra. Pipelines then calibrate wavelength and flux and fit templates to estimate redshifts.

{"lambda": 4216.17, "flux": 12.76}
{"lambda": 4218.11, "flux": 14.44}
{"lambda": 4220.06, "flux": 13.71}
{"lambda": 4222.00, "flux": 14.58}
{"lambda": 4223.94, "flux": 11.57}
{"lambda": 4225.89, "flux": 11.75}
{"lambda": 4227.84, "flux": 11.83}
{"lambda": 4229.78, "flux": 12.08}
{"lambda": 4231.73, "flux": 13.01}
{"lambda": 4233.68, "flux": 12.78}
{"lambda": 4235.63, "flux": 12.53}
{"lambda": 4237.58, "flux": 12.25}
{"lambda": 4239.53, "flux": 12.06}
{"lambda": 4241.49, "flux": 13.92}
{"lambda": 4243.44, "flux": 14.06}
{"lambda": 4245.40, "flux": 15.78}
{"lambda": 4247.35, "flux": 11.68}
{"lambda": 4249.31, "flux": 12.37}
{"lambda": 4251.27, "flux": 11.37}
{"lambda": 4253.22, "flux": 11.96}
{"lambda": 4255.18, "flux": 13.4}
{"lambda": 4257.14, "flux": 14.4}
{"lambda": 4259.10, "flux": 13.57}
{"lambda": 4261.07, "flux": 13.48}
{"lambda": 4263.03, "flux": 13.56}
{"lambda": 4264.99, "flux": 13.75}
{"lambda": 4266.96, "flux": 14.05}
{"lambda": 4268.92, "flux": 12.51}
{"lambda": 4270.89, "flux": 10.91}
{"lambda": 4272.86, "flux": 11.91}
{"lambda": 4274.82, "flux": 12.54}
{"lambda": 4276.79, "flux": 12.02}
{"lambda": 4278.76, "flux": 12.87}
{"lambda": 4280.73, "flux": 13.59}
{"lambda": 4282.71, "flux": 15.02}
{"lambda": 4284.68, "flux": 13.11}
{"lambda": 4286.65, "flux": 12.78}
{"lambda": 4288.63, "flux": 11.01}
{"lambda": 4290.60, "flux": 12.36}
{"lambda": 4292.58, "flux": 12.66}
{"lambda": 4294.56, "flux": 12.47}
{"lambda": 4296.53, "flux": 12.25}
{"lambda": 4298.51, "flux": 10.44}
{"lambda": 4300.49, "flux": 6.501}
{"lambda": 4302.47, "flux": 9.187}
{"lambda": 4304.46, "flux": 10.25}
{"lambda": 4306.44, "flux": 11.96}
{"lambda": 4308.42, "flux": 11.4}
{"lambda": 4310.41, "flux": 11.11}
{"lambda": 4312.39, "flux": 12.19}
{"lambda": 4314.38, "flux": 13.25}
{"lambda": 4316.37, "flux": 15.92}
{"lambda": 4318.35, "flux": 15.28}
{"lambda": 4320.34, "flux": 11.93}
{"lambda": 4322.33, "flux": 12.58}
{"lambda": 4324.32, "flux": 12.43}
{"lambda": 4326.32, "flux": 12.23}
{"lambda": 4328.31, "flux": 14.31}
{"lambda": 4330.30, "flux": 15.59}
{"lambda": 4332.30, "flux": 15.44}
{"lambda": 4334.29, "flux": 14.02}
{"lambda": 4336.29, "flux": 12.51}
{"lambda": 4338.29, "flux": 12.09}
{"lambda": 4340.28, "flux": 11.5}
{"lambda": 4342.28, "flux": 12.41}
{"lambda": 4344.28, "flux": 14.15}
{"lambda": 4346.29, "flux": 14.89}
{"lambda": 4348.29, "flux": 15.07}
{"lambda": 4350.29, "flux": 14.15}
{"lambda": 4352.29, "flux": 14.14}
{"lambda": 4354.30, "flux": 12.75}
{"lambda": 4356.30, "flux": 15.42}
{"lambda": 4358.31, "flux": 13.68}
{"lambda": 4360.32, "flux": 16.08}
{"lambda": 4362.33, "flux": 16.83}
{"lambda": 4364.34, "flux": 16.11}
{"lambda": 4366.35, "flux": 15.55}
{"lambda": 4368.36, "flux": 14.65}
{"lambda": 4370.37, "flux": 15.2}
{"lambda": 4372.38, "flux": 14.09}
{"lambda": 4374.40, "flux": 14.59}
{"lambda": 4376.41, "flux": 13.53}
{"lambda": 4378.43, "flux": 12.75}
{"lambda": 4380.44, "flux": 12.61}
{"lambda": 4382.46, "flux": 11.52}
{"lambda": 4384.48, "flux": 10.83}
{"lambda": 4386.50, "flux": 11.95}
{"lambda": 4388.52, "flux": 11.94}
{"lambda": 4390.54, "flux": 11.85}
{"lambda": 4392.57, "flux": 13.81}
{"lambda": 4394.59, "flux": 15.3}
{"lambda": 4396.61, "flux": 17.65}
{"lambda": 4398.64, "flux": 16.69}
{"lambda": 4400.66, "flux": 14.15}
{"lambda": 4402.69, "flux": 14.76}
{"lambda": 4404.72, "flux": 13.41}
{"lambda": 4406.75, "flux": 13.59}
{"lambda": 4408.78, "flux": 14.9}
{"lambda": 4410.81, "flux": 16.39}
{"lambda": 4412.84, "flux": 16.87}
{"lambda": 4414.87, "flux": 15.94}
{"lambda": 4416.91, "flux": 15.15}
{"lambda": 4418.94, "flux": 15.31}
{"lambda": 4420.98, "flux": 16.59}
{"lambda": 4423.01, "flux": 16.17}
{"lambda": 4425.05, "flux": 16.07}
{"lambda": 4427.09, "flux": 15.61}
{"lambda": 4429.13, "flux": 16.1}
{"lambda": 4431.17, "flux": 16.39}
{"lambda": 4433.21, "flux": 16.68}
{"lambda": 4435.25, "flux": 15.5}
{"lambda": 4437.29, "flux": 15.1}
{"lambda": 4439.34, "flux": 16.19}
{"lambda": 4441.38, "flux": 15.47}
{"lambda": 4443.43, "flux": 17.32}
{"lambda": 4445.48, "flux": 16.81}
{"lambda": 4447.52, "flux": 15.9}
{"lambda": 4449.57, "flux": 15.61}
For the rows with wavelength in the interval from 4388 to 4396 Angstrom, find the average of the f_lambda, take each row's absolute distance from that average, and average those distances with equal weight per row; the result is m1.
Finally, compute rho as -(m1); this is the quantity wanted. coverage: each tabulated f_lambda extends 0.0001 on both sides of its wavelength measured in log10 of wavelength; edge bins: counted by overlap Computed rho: -1.3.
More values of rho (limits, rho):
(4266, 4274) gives -0.9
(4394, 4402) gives -1.2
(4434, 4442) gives -0.3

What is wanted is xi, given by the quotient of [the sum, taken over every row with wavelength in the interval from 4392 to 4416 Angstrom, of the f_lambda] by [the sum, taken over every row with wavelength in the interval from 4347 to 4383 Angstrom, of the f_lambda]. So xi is 0.7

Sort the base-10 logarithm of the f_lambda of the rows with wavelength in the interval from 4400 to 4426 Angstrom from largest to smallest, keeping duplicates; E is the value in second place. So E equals 1.22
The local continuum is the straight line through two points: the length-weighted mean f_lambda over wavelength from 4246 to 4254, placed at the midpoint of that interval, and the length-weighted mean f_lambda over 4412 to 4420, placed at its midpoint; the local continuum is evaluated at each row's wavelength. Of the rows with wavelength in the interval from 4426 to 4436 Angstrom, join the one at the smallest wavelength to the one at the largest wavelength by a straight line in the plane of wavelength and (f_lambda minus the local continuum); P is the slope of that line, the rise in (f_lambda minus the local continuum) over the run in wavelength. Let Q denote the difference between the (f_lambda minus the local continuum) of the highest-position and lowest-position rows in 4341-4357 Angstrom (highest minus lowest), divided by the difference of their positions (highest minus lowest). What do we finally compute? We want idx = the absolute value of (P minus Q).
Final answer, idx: 0.23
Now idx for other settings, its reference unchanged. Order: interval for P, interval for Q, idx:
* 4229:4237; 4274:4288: 0.06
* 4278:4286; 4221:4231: 0.36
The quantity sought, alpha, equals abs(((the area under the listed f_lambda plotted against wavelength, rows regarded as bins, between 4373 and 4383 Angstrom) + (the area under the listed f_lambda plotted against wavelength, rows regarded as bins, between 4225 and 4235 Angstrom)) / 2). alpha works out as 127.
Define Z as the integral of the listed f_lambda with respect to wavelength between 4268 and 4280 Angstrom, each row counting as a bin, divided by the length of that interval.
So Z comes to 12.2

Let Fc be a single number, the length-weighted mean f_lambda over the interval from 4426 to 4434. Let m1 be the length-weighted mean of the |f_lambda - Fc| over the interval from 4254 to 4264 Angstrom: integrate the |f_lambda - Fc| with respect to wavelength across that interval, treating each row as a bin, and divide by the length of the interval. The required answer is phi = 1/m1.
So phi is 0.40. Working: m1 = 2.5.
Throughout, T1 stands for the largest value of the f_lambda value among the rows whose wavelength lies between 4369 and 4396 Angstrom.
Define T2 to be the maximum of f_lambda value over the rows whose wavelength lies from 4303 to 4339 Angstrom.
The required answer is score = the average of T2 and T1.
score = 15.6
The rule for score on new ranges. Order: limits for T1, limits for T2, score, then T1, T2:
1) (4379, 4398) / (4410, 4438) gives 17.3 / 17.65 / 16.87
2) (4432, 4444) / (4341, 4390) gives 17.1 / 17.32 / 16.83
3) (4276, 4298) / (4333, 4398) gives 16.3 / 15.02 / 17.65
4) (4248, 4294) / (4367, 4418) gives 16.3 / 15.02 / 17.65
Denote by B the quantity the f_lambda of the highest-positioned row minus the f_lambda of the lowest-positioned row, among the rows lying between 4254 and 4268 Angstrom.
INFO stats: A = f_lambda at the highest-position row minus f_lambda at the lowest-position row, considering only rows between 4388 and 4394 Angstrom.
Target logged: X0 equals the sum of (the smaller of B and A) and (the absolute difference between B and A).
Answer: 1.9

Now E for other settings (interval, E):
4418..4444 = 1.22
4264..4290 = 1.15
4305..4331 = 1.19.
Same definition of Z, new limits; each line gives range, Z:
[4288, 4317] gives 11.5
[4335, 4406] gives 14.0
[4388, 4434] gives 15.3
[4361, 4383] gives 14.4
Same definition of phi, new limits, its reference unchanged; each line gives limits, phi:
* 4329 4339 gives 0.46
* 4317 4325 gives 0.34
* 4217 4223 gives 0.50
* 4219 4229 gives 0.29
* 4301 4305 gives 0.15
